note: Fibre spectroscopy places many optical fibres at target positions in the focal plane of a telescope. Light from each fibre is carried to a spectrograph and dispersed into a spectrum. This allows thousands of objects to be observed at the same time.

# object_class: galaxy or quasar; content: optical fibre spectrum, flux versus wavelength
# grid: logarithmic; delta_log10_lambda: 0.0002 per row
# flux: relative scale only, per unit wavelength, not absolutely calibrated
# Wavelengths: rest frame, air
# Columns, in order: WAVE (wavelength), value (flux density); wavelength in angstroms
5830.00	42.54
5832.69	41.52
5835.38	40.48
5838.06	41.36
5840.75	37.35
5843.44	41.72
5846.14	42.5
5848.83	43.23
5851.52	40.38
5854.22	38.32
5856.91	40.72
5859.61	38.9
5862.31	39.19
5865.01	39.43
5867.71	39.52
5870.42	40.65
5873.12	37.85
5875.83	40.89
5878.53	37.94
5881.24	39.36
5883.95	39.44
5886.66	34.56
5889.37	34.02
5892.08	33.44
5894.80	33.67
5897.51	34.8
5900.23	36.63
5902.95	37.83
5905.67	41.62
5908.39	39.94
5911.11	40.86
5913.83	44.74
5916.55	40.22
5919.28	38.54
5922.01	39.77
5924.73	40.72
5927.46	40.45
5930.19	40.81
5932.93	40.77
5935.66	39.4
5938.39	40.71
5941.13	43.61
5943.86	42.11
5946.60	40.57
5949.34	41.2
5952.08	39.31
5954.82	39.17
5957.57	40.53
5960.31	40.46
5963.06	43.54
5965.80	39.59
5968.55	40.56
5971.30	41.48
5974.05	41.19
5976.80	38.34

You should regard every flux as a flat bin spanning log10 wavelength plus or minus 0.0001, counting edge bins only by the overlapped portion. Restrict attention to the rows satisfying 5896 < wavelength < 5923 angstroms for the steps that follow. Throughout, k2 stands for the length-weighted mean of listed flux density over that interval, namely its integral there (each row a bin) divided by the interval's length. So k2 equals 39.5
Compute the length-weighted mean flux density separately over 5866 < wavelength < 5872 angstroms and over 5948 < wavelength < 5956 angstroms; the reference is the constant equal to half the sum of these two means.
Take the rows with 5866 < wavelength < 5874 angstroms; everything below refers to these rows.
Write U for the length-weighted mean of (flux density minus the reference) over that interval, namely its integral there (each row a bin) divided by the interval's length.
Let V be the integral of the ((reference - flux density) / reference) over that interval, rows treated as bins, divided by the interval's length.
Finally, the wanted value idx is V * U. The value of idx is -0.006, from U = -0.5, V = 0.013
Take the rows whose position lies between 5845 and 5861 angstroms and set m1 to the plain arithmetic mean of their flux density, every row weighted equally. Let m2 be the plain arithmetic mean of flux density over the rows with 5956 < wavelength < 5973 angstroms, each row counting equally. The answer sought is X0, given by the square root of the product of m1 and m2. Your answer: 40.9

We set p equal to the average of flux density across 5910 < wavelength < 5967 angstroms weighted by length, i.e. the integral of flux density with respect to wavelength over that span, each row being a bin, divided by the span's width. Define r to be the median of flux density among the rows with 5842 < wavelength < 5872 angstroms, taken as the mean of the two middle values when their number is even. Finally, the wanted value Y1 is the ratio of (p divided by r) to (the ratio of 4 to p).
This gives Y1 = 10.3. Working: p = 40.8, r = 40.4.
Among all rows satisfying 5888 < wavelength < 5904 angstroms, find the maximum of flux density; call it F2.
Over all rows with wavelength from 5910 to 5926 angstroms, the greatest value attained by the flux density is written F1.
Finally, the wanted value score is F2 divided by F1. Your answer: 0.85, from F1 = 44.74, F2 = 37.83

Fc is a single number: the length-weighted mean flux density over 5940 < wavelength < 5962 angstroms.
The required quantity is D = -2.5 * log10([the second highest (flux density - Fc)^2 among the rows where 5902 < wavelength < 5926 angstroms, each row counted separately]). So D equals -2.4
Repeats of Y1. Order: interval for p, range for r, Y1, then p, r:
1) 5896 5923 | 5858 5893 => 9.9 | 39.5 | 39.2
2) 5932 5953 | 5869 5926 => 10.7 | 41.0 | 39.4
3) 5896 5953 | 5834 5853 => 9.8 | 40.2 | 41.4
